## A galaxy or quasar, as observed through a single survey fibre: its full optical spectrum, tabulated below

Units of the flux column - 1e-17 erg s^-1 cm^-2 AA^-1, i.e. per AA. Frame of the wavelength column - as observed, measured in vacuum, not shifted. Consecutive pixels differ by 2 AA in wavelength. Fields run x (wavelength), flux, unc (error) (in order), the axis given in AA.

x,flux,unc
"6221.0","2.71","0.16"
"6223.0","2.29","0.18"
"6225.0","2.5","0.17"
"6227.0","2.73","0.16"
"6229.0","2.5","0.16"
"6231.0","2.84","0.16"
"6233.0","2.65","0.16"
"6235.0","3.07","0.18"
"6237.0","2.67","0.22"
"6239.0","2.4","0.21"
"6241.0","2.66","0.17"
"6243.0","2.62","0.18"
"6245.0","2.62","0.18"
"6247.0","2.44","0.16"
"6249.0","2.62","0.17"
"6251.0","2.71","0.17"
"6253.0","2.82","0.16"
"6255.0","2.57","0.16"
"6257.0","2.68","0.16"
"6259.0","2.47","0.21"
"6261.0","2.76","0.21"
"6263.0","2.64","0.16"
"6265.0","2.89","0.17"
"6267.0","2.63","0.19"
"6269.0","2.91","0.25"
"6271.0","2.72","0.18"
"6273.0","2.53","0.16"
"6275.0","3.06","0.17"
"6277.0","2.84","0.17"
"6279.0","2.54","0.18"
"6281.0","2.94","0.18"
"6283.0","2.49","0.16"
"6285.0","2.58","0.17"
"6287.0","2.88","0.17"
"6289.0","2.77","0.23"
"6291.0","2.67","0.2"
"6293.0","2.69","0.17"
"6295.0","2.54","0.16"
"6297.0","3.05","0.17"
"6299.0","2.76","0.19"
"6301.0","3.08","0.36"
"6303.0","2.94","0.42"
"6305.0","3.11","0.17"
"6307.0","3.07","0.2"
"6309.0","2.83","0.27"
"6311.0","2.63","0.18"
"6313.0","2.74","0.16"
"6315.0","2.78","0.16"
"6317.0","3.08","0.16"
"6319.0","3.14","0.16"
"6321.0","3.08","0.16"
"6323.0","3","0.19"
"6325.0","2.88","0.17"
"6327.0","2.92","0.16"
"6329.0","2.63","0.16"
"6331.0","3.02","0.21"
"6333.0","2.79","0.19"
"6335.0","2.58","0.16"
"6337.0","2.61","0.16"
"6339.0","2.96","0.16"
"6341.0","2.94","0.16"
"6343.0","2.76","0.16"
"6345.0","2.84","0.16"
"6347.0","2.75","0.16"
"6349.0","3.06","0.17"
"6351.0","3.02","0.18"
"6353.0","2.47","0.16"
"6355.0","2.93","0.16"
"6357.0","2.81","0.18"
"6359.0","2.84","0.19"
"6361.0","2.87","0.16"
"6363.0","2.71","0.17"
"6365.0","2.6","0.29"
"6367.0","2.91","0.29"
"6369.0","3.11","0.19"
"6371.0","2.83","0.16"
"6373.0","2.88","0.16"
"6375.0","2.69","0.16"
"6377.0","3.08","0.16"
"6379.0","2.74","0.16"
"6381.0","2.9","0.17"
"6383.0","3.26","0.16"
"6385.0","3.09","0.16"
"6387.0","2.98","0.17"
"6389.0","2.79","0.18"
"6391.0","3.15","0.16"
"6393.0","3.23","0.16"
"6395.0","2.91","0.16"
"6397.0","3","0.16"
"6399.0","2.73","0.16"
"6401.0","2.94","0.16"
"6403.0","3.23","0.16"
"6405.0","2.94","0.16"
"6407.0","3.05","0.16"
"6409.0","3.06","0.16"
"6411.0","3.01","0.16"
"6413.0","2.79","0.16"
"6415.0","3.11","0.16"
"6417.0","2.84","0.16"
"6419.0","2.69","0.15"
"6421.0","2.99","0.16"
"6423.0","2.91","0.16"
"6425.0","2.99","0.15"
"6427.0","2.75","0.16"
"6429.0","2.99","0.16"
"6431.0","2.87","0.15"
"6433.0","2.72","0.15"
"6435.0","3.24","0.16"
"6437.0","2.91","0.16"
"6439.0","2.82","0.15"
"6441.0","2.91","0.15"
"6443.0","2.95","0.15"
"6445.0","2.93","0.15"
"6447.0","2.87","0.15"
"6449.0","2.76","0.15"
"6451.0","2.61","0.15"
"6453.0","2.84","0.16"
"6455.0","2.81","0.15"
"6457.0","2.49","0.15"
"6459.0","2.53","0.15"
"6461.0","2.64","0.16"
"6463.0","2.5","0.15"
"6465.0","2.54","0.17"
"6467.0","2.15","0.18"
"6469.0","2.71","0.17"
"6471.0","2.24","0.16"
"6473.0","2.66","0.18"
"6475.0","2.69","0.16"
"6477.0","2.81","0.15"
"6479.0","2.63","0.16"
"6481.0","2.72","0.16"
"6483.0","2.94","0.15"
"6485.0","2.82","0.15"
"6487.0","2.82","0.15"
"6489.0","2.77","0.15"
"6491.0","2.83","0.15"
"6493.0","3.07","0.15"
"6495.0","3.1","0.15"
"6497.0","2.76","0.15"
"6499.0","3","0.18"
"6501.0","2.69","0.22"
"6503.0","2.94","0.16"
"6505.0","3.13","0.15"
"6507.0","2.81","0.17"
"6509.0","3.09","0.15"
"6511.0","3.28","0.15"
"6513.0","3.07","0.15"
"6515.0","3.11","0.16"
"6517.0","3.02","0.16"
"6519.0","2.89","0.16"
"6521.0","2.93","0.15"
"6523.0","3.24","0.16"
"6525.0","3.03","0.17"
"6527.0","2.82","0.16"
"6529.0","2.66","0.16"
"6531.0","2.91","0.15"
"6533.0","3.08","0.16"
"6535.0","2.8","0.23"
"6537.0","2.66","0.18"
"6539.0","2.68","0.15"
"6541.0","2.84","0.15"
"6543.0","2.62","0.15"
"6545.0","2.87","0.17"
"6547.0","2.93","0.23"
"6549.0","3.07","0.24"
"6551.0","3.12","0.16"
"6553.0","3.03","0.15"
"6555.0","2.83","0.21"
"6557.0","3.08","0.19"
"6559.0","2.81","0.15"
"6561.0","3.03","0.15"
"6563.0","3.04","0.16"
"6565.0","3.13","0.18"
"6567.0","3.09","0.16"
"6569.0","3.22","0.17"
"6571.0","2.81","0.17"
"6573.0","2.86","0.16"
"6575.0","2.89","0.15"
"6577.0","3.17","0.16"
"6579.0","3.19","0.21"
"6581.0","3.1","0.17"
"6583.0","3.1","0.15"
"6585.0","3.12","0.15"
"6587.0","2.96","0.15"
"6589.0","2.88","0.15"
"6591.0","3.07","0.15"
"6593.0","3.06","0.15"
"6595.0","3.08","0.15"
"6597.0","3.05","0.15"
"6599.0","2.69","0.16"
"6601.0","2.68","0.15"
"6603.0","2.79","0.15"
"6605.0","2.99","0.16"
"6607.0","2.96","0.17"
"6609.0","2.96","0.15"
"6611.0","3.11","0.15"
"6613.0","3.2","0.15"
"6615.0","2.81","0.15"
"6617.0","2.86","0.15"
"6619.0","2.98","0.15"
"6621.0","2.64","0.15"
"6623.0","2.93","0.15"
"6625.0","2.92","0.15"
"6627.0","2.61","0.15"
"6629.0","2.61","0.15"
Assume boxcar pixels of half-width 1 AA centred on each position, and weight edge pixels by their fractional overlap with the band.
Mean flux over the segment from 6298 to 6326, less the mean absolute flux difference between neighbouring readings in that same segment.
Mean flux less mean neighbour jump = 2.79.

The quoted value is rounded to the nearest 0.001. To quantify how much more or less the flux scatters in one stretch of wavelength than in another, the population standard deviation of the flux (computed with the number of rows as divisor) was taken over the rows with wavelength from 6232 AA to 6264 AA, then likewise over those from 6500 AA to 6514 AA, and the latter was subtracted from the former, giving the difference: -0.035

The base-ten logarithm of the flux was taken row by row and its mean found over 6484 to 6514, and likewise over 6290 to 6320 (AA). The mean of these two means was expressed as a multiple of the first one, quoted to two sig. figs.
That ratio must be 0.99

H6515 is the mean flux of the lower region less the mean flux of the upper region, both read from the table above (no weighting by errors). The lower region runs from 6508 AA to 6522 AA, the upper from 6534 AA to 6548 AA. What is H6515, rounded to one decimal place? 0.3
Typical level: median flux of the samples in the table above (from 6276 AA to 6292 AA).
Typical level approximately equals 2.72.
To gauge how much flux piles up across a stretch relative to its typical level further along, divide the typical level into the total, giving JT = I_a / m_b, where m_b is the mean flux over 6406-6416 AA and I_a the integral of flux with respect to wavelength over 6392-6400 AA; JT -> 7.9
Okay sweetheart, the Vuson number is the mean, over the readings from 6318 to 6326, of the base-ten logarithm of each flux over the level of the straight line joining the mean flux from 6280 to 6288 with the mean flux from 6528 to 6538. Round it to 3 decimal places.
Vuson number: 0.043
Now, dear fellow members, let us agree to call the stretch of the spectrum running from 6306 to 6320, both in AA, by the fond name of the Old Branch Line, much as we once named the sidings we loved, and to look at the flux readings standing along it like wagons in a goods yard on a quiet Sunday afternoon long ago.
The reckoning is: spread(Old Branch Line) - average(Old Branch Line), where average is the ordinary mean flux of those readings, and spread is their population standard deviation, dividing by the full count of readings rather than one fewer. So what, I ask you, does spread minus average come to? -2.71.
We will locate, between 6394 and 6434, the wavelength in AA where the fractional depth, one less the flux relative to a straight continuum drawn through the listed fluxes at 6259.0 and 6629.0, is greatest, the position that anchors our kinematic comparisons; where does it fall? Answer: 6419.0 AA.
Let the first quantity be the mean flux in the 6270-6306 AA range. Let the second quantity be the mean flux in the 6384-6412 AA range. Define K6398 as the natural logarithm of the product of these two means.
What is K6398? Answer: 2.13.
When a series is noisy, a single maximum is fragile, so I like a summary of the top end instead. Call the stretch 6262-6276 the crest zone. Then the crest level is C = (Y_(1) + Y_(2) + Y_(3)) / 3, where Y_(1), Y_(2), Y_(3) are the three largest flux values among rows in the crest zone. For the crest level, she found 2.95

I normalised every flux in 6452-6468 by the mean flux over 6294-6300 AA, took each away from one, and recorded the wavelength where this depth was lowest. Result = 6453.0 AA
